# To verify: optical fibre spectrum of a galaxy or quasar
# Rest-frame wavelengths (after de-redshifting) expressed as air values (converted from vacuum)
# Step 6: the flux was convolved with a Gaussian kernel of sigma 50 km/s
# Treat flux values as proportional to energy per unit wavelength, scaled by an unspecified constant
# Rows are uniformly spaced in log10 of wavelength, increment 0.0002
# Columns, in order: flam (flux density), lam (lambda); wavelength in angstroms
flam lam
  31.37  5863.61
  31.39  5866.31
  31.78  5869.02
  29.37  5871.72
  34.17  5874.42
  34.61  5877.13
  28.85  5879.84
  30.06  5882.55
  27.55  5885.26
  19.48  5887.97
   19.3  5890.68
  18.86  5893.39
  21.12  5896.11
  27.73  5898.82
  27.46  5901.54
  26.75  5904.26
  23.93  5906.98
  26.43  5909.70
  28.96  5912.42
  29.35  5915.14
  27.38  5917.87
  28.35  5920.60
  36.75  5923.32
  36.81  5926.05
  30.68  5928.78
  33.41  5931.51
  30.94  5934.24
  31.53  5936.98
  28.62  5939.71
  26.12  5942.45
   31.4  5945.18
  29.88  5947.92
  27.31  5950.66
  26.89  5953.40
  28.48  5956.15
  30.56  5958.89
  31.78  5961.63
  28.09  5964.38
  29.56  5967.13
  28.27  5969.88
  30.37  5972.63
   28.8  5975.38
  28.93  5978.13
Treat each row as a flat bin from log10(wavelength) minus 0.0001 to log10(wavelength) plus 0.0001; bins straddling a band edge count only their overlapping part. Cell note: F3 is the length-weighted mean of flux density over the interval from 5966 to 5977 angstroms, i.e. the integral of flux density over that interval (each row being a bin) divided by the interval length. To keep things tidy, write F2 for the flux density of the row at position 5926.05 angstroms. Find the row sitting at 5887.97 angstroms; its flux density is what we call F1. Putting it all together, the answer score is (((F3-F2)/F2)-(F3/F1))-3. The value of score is -4.71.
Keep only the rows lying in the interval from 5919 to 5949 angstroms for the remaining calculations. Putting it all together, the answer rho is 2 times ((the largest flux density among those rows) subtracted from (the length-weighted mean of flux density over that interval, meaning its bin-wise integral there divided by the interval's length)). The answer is -11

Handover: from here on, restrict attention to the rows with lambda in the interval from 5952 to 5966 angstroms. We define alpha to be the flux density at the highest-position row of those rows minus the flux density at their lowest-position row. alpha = 1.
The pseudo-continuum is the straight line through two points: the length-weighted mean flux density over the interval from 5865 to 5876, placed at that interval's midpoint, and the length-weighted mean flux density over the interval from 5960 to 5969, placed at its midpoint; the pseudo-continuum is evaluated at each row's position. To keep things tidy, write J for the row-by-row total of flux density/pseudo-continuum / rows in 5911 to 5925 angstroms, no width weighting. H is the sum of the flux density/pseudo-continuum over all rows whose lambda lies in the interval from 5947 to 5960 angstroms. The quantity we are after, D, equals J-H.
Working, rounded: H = 4.8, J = 4.91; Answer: 0.1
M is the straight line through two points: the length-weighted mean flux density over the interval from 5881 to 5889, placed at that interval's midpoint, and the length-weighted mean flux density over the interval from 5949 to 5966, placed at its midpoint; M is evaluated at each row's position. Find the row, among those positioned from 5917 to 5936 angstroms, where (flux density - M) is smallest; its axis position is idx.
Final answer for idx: 5917.87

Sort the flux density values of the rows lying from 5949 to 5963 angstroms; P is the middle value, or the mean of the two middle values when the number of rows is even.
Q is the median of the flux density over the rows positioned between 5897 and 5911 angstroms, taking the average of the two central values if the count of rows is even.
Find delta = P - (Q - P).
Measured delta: 30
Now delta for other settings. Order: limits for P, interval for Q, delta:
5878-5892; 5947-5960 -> 27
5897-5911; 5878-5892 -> 26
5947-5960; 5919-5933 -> 24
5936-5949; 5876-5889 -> 31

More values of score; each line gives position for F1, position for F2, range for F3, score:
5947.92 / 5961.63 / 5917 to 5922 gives -4.06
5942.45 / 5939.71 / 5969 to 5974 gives -4.10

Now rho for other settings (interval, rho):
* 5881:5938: -18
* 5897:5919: -4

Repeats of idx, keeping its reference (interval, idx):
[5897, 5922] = 5906.98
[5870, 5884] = 5879.84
